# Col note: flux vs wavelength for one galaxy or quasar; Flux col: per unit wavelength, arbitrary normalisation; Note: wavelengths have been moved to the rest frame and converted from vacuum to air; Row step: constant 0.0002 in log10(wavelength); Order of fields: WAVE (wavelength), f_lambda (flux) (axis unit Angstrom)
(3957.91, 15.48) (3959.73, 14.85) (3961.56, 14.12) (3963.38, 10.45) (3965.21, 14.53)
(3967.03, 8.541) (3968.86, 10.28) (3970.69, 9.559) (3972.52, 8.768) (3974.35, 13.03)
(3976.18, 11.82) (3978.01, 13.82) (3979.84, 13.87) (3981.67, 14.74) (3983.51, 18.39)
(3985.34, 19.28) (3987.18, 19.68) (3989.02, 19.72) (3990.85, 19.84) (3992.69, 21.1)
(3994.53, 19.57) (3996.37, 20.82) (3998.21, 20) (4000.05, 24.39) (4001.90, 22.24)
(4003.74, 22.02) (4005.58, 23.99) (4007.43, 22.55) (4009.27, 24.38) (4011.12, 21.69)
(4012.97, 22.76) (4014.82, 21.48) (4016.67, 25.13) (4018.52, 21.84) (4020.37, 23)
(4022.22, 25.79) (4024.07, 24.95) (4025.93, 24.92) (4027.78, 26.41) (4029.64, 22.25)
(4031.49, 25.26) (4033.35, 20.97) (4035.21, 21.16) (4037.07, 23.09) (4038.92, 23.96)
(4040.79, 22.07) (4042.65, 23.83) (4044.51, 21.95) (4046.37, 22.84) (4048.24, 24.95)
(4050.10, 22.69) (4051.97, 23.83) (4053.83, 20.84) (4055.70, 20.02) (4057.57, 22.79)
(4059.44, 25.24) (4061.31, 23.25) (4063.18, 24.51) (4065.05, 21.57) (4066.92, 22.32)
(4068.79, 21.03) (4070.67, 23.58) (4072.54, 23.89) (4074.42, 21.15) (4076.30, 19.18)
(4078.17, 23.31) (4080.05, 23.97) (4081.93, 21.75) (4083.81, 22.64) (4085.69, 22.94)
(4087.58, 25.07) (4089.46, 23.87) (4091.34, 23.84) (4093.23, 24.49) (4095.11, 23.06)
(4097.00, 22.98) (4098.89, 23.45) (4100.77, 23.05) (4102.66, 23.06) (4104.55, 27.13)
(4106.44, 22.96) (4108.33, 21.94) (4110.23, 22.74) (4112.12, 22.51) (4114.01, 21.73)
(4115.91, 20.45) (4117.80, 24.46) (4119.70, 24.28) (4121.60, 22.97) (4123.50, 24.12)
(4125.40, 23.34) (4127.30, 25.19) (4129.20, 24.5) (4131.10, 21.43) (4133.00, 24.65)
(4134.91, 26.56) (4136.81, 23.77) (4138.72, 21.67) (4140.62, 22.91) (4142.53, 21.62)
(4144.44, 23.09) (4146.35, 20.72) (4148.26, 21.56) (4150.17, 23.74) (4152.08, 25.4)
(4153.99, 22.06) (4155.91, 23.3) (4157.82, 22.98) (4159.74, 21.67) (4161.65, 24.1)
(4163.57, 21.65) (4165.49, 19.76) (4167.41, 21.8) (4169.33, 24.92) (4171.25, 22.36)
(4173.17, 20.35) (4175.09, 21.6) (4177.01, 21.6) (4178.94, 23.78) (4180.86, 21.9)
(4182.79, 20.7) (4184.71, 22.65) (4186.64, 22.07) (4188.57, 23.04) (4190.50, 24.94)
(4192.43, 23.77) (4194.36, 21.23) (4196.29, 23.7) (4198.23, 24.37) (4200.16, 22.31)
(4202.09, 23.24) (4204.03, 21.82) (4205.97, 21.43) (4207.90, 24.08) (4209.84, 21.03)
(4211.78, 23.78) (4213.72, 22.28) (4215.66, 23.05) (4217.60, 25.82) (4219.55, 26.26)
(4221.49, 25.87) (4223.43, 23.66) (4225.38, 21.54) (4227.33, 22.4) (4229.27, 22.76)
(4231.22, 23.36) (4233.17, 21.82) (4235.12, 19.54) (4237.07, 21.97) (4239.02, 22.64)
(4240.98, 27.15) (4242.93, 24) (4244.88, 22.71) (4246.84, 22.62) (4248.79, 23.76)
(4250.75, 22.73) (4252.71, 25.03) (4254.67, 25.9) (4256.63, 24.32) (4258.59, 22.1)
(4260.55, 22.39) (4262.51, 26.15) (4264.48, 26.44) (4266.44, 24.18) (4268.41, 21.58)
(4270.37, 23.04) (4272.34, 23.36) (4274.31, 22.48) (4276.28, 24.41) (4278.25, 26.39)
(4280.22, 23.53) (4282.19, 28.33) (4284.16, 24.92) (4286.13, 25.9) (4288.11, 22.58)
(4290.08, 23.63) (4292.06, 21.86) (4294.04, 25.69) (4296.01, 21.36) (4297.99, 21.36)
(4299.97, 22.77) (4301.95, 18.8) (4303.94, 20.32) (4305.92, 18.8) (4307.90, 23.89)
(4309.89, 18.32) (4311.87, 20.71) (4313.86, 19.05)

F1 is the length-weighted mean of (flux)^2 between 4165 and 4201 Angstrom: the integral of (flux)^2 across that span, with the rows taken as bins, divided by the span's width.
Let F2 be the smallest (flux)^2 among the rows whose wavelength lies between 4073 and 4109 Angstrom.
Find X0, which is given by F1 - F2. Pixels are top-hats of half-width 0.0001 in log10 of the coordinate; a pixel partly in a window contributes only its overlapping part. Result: 141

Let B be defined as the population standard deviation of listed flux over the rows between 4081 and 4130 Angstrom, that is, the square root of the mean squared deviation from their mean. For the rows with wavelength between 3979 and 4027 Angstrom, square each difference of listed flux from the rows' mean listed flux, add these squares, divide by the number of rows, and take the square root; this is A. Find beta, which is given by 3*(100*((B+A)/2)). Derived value 631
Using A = 2.90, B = 1.31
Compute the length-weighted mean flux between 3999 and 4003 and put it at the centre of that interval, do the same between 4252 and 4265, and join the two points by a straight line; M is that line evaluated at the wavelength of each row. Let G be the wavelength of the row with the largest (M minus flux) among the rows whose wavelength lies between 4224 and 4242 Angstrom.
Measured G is 4235.12 Angstrom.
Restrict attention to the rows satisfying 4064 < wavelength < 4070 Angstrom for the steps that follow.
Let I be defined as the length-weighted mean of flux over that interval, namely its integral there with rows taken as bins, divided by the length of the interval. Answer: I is 21.8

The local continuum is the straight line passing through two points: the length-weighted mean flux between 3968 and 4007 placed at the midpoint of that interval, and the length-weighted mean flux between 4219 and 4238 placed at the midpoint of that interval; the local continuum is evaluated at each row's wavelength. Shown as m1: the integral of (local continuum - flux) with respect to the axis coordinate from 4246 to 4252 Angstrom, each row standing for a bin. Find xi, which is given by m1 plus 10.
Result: 11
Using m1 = 1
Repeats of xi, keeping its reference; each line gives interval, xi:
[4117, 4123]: -11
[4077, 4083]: -10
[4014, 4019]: -14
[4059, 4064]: -15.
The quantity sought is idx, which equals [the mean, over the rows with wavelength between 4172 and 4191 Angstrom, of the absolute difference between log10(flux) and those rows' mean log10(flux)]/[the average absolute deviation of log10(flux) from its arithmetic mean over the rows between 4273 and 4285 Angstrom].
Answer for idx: 0.8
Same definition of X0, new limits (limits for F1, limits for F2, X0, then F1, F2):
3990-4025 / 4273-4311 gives 174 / 510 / 336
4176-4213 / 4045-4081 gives 149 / 517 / 368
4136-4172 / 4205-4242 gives 130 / 512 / 382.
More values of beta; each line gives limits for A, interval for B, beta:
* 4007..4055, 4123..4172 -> 473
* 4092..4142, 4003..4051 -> 447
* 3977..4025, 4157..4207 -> 675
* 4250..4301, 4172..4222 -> 514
